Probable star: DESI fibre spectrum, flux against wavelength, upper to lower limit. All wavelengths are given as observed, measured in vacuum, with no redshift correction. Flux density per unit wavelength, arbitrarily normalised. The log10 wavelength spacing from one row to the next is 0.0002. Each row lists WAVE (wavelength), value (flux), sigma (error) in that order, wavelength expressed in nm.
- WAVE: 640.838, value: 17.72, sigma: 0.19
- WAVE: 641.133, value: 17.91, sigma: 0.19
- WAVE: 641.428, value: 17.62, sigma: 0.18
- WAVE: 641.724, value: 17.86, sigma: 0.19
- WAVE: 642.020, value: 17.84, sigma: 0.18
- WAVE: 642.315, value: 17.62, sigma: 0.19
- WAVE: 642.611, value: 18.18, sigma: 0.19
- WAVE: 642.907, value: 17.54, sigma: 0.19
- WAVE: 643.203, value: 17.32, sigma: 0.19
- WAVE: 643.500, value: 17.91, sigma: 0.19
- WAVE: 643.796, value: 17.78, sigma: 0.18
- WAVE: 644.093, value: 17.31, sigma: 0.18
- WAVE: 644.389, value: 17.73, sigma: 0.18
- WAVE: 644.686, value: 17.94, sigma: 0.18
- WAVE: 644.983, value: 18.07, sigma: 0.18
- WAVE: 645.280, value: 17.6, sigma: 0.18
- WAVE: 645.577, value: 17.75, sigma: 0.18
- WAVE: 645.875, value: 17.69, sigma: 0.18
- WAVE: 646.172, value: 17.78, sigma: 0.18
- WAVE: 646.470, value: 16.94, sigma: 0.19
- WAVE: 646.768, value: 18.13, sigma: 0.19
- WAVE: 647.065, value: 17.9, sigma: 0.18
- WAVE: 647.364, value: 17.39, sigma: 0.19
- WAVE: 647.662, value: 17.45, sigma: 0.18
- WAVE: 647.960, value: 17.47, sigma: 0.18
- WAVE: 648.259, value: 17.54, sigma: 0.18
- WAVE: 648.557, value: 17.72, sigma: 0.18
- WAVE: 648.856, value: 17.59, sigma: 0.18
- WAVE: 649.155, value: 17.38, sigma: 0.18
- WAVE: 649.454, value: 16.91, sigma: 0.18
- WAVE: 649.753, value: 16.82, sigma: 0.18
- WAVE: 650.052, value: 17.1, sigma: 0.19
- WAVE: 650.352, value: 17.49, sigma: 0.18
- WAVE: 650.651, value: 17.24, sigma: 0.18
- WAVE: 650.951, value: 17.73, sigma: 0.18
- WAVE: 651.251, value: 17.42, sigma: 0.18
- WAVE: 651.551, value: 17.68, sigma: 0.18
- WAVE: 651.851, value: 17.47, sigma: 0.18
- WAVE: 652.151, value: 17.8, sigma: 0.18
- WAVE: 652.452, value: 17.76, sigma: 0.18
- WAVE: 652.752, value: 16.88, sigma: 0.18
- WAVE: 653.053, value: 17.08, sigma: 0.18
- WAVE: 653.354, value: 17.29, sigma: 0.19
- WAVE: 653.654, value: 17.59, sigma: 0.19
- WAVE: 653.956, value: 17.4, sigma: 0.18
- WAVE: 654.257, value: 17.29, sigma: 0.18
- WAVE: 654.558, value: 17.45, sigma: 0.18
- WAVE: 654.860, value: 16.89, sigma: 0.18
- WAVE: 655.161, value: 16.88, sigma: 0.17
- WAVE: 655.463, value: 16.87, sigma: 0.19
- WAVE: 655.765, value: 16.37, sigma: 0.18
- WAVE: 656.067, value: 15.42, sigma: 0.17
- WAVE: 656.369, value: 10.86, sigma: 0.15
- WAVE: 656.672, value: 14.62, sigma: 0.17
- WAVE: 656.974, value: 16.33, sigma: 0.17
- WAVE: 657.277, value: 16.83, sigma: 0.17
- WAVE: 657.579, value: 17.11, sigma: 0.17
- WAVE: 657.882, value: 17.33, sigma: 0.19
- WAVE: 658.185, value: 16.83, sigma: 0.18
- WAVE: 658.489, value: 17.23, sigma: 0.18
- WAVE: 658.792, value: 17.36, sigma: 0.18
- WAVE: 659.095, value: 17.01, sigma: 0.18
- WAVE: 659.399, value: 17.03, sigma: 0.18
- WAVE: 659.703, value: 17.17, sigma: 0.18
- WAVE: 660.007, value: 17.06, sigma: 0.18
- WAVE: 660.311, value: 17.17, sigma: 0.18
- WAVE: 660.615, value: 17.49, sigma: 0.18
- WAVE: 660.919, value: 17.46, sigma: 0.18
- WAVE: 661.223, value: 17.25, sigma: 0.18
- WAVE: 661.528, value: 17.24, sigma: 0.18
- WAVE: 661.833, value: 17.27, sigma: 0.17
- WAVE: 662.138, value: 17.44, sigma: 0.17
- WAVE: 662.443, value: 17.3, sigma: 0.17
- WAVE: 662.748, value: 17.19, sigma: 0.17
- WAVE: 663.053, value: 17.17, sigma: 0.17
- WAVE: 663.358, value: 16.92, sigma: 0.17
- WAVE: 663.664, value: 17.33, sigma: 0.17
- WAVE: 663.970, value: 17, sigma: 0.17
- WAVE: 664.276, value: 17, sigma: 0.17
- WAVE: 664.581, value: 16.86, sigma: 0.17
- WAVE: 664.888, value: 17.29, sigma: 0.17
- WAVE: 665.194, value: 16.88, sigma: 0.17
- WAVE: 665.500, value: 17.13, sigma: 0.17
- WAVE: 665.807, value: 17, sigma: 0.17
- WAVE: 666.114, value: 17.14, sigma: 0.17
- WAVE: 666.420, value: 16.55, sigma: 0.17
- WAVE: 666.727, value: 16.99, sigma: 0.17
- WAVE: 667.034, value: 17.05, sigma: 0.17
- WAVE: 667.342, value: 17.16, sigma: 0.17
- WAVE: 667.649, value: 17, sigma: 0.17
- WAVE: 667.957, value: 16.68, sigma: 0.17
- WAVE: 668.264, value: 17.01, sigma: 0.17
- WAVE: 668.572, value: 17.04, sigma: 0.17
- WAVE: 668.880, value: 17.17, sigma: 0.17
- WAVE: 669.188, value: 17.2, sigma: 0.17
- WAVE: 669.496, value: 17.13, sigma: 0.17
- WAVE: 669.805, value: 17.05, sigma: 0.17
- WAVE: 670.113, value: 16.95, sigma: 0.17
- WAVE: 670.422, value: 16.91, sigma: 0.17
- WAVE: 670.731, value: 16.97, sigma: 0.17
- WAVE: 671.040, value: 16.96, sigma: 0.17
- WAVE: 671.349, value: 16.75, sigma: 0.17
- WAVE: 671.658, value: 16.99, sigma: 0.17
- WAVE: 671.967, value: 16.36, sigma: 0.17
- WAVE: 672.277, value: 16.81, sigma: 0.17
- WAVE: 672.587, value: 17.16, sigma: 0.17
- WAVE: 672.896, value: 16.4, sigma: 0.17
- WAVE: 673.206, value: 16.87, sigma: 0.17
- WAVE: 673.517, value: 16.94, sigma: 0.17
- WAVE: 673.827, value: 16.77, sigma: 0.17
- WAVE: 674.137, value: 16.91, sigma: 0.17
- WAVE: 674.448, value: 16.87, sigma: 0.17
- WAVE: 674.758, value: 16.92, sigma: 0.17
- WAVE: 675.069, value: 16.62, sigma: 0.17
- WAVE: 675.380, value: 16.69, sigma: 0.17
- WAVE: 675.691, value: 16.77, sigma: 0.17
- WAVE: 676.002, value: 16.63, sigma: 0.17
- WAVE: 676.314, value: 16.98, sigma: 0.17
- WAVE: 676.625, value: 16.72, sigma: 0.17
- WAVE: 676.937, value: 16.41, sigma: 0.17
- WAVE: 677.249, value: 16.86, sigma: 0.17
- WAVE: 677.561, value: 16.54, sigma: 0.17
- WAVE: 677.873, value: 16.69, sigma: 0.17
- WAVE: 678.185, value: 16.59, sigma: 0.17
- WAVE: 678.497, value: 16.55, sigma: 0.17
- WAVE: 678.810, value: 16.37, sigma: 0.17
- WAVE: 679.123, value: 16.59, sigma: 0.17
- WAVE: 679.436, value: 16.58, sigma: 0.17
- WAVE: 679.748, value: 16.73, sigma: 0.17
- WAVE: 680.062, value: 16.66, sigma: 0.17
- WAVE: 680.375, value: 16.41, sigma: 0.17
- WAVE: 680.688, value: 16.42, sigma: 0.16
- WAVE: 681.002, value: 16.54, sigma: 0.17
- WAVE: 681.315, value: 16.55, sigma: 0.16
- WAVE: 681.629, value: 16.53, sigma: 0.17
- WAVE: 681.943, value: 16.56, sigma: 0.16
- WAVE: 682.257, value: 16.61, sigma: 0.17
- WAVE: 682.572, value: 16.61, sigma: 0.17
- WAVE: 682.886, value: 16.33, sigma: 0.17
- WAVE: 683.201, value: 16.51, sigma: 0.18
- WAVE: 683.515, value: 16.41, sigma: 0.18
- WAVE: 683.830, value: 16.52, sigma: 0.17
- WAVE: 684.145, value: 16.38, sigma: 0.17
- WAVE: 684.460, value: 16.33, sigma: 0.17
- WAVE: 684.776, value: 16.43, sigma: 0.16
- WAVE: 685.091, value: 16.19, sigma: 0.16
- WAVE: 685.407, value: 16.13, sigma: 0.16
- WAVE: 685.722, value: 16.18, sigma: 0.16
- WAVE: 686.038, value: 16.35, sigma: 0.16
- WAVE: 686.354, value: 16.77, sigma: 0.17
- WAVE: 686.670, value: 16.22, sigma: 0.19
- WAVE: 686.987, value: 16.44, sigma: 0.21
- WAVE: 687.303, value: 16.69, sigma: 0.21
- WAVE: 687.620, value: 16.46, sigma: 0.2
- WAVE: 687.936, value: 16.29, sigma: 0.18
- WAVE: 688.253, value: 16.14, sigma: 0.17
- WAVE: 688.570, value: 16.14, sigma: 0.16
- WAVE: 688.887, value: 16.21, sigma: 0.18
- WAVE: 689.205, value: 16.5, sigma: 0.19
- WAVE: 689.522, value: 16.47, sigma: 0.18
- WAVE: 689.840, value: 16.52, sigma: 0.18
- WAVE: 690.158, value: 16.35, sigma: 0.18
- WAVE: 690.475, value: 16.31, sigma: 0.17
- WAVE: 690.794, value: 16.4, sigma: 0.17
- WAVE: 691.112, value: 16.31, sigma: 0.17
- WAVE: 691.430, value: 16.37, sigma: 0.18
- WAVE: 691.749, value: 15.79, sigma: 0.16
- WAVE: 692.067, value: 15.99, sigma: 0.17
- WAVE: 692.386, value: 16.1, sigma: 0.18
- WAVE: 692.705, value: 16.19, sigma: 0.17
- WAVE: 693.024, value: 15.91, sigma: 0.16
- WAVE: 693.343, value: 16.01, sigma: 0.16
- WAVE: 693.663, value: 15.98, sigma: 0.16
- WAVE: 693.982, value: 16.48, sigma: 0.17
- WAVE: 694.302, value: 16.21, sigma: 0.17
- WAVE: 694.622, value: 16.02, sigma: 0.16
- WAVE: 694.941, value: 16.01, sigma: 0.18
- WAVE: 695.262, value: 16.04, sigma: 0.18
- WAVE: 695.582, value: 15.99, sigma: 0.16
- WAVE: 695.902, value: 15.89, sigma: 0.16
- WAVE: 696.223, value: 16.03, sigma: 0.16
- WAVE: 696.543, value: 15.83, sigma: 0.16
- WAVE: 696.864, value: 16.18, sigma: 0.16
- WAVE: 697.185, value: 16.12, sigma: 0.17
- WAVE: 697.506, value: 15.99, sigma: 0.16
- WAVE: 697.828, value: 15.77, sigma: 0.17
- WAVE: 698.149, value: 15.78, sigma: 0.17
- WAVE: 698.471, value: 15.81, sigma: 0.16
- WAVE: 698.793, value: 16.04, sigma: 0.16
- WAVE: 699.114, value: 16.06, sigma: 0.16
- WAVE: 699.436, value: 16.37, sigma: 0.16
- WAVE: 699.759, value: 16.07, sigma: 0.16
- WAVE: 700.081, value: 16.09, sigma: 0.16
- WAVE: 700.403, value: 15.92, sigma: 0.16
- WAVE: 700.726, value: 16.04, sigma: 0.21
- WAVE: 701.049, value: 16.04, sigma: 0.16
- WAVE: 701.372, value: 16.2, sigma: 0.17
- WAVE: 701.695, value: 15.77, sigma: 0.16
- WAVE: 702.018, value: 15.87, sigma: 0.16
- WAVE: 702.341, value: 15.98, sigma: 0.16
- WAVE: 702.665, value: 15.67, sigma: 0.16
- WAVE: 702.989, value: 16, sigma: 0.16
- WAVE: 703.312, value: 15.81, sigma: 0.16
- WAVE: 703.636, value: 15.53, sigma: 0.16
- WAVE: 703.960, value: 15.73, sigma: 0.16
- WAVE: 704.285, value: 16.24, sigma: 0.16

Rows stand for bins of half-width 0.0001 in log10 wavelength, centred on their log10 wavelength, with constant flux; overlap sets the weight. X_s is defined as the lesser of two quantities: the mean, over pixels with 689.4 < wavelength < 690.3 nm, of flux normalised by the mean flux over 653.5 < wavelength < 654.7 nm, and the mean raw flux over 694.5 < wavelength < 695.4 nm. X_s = 0.94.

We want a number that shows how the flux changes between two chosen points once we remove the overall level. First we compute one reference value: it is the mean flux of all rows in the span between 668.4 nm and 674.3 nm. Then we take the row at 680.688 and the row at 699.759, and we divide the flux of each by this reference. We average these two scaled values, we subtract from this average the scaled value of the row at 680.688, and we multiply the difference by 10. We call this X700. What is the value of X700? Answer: -0.10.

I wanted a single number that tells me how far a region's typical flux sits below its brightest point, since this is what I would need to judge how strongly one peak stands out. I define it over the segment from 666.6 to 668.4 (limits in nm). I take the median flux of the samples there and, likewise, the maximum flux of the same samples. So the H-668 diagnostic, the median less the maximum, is -0.2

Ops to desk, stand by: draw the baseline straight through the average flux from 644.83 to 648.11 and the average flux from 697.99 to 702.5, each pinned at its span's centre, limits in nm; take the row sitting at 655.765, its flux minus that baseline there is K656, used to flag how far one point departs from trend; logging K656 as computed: -1.0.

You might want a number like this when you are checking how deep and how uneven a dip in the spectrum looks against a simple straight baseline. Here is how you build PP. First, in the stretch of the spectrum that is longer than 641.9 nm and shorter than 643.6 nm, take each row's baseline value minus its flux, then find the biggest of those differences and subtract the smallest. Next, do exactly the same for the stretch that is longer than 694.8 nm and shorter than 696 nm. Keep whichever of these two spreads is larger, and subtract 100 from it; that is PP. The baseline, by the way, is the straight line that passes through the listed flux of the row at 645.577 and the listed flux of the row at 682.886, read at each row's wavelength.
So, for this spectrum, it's -99.2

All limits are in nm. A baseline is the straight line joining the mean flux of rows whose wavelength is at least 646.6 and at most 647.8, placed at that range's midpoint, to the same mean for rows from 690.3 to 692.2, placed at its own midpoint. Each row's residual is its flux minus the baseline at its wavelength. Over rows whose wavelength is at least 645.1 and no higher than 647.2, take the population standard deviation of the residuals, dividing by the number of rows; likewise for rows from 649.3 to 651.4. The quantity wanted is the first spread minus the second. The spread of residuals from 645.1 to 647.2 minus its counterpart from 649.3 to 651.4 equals 0.027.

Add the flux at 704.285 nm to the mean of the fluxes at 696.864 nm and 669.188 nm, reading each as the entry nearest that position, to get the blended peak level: 32.9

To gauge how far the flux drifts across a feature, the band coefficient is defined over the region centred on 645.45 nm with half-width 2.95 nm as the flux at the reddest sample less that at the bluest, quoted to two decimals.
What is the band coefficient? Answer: -0.64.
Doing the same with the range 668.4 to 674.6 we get -0.17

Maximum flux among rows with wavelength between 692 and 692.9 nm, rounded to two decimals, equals 16.19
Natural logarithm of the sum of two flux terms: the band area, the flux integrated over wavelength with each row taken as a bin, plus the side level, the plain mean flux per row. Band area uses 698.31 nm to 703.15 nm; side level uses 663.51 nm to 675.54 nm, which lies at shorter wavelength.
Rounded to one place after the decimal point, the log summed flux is 4.5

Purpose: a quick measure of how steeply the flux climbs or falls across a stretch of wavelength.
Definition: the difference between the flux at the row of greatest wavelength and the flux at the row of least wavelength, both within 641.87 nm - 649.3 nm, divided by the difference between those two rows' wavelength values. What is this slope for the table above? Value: -0.06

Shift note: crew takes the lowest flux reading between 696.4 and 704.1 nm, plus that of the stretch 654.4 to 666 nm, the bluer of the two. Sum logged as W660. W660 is 26.4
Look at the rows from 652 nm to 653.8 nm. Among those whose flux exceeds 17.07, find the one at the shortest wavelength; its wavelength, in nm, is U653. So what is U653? 652.151 nm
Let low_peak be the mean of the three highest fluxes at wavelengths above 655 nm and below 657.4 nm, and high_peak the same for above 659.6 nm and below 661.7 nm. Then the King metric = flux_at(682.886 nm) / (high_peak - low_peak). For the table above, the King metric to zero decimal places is 30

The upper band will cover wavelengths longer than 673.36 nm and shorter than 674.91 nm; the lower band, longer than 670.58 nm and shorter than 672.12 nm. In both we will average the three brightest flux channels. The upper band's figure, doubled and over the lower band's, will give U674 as 1.99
